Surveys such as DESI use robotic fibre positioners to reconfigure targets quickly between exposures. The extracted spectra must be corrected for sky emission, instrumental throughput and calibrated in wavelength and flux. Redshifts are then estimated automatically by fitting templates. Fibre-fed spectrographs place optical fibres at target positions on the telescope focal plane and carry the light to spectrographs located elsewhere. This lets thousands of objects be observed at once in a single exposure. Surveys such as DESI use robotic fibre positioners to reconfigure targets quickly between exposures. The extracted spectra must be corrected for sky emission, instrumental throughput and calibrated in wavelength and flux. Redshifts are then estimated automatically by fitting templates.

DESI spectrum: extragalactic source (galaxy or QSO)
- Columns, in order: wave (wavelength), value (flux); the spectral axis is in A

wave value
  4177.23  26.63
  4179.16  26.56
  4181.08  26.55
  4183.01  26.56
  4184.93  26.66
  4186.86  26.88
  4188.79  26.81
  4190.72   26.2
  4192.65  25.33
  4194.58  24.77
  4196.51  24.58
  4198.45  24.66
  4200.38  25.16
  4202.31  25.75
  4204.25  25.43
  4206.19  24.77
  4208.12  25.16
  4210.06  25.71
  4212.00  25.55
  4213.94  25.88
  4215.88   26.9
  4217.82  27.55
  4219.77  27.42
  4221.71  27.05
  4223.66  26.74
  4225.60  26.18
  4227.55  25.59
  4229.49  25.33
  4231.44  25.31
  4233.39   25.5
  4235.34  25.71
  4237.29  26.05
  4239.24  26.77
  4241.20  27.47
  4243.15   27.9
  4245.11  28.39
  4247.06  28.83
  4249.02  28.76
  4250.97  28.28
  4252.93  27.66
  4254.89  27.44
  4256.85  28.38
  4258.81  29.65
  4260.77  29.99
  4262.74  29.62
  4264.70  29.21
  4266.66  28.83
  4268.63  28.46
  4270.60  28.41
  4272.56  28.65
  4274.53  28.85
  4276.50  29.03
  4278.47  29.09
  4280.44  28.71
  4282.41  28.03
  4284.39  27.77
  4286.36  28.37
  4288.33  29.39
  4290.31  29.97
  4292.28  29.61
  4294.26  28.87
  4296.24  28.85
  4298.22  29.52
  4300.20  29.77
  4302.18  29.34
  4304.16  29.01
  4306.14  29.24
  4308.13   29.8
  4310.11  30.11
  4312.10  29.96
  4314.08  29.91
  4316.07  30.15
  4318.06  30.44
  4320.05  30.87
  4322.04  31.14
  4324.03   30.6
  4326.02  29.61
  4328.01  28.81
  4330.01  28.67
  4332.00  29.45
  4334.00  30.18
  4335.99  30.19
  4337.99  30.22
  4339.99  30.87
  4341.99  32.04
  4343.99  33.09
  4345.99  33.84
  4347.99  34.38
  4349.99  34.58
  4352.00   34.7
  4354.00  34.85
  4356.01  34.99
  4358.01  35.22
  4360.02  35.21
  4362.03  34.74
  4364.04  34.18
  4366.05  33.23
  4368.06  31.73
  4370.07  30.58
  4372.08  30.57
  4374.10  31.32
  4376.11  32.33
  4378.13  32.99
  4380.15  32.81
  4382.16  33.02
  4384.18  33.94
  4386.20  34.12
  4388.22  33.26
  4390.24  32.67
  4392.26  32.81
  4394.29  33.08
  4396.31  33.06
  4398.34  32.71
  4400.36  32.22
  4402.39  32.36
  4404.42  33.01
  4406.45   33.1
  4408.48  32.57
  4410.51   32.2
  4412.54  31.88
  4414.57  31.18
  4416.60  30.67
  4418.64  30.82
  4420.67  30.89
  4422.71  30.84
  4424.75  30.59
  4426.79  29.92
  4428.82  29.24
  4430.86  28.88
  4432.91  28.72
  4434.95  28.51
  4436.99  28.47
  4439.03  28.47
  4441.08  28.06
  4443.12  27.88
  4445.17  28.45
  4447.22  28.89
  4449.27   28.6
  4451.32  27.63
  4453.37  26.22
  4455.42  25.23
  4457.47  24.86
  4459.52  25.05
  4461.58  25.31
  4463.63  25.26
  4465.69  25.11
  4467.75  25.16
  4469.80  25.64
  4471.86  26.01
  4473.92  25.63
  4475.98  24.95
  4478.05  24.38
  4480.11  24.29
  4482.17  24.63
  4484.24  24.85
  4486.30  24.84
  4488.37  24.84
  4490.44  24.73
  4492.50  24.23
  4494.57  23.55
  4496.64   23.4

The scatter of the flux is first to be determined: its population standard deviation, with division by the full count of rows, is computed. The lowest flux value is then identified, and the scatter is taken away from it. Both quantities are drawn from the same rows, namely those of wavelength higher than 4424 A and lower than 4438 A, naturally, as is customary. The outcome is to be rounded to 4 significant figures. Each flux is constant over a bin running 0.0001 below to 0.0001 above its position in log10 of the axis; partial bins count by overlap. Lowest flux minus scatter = 27.73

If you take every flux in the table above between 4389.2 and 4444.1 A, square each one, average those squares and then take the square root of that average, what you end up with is 31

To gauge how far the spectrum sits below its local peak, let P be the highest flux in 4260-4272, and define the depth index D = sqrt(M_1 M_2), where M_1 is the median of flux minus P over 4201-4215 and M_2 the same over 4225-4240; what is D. 4.4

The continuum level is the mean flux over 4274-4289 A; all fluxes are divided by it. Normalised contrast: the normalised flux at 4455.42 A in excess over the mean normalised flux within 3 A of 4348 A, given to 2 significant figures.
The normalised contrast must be -0.32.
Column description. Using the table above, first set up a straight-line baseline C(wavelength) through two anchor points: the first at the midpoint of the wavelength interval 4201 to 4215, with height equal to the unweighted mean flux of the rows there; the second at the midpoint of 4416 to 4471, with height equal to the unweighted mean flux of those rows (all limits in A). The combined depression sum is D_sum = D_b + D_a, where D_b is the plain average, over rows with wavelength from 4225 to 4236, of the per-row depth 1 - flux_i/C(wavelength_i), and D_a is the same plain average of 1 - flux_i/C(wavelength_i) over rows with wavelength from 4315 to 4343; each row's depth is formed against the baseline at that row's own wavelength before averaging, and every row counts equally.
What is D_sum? -0.13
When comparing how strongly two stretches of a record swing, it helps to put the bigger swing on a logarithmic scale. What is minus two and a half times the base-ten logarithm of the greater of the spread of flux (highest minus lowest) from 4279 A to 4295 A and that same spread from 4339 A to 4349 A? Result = -1.4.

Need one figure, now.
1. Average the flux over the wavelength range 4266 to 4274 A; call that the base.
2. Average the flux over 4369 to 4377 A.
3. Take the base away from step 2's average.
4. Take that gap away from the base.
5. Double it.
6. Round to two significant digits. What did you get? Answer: 52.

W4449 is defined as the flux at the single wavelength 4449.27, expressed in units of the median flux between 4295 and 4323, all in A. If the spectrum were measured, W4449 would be 0.96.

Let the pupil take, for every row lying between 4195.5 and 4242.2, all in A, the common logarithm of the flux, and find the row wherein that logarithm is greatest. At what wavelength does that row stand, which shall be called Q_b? 4217.82 A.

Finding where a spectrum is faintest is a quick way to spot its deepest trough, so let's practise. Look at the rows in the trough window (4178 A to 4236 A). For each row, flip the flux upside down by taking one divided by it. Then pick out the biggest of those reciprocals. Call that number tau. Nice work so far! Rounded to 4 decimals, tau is 0.0407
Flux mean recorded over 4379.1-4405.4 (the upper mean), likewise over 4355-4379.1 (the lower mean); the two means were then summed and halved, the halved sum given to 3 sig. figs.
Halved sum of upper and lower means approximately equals 33.0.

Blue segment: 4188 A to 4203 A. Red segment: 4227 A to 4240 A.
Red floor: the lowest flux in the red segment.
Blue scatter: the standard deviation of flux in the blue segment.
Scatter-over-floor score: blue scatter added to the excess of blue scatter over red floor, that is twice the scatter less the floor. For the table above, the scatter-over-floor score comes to -24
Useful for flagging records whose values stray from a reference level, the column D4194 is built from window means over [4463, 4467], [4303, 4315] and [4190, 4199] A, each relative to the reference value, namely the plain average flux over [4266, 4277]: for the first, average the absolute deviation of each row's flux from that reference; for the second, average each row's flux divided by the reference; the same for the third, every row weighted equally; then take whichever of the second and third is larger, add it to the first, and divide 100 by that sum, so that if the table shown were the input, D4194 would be 22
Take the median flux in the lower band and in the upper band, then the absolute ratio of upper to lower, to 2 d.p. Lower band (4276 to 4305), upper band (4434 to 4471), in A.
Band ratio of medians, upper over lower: 0.93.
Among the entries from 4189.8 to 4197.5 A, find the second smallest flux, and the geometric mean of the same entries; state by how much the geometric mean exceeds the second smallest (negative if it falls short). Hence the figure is 0.44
